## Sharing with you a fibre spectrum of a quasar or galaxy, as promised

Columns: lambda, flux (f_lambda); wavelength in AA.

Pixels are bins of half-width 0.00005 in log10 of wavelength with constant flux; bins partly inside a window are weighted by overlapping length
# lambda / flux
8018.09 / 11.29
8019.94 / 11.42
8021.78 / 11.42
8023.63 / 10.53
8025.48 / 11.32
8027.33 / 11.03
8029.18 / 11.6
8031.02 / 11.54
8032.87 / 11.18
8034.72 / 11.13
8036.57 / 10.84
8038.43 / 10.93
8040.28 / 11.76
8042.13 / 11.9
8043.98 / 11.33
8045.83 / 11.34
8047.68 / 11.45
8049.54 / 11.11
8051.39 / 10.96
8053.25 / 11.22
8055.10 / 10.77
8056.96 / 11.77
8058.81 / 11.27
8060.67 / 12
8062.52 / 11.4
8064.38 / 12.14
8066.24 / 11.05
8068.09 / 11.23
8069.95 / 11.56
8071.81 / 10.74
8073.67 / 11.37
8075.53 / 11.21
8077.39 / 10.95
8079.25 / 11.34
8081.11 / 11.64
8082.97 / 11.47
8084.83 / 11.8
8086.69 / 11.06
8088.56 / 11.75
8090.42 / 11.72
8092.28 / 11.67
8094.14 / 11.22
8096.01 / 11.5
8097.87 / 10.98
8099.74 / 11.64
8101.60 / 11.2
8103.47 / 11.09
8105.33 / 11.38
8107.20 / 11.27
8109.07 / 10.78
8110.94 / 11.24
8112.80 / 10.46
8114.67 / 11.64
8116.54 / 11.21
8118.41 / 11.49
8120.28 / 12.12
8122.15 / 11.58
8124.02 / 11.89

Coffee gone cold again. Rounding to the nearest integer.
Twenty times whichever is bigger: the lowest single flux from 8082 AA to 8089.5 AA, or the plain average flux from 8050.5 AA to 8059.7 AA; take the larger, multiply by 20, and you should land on 224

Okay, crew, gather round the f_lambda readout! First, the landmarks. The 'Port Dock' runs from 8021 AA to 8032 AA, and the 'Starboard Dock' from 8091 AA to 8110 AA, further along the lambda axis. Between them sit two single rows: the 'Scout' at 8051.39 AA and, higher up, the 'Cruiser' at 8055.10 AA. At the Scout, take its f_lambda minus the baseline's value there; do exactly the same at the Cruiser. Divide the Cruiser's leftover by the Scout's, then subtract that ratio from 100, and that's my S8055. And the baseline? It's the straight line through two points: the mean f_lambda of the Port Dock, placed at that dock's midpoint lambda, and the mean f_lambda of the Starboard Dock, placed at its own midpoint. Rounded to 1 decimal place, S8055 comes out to 98.3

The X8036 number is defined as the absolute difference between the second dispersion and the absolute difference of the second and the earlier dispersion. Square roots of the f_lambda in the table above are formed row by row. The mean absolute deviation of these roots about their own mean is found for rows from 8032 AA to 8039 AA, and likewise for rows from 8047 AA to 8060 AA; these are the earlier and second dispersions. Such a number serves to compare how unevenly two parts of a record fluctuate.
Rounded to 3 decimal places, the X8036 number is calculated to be 0.020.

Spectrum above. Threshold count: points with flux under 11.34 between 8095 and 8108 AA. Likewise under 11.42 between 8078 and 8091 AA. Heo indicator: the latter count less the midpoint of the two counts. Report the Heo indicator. -1.0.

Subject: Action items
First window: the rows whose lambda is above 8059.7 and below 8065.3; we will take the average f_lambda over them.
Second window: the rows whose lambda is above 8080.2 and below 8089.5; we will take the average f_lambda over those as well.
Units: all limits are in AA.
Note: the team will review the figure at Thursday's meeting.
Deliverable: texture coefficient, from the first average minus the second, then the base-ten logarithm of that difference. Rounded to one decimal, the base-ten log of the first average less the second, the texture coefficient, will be -0.5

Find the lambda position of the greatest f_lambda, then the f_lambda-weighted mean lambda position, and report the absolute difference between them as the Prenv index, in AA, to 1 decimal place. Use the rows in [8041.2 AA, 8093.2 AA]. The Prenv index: 2.9 AA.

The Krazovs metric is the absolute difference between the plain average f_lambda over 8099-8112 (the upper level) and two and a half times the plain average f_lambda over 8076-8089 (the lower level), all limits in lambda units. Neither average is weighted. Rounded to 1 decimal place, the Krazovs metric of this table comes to 17.3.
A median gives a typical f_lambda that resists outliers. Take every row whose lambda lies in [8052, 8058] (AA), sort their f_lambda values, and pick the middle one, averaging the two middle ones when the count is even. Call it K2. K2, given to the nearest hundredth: 11.22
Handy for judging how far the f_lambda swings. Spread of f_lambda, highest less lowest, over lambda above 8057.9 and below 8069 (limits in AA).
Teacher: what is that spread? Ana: 1.09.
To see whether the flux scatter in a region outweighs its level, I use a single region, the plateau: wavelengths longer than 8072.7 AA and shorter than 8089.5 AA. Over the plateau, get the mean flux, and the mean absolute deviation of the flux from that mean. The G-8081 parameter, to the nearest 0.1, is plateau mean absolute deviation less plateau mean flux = -11.2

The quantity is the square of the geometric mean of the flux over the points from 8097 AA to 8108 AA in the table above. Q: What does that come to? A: 127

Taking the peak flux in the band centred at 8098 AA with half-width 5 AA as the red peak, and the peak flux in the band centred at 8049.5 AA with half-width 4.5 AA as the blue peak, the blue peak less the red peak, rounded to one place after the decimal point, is -0.2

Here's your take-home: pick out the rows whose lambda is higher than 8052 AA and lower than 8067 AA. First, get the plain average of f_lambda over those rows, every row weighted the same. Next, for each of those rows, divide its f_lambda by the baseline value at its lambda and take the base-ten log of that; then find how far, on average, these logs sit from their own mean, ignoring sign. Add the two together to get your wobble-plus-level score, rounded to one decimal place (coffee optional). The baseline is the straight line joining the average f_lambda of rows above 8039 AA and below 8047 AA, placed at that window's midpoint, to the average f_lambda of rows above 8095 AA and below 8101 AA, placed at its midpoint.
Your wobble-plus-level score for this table 11.5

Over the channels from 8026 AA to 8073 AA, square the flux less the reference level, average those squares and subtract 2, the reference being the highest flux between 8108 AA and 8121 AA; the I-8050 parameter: -1.24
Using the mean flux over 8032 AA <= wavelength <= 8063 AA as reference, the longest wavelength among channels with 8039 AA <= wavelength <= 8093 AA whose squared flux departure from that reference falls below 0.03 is 8082.97 AA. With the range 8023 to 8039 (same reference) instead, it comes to 8032.87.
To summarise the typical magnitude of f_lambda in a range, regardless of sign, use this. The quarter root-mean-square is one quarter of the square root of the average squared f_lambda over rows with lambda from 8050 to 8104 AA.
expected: 2.84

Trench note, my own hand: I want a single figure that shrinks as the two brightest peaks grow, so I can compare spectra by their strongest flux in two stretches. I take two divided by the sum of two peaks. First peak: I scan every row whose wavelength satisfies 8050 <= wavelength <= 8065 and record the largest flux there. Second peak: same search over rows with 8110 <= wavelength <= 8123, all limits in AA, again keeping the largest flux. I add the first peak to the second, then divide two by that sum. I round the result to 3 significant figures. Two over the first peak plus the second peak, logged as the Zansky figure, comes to 0.0824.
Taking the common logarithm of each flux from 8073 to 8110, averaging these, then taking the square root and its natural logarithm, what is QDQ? 0.0267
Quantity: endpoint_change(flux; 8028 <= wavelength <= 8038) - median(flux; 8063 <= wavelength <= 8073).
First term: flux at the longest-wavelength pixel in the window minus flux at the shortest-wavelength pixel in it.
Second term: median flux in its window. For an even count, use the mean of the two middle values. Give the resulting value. -12.0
